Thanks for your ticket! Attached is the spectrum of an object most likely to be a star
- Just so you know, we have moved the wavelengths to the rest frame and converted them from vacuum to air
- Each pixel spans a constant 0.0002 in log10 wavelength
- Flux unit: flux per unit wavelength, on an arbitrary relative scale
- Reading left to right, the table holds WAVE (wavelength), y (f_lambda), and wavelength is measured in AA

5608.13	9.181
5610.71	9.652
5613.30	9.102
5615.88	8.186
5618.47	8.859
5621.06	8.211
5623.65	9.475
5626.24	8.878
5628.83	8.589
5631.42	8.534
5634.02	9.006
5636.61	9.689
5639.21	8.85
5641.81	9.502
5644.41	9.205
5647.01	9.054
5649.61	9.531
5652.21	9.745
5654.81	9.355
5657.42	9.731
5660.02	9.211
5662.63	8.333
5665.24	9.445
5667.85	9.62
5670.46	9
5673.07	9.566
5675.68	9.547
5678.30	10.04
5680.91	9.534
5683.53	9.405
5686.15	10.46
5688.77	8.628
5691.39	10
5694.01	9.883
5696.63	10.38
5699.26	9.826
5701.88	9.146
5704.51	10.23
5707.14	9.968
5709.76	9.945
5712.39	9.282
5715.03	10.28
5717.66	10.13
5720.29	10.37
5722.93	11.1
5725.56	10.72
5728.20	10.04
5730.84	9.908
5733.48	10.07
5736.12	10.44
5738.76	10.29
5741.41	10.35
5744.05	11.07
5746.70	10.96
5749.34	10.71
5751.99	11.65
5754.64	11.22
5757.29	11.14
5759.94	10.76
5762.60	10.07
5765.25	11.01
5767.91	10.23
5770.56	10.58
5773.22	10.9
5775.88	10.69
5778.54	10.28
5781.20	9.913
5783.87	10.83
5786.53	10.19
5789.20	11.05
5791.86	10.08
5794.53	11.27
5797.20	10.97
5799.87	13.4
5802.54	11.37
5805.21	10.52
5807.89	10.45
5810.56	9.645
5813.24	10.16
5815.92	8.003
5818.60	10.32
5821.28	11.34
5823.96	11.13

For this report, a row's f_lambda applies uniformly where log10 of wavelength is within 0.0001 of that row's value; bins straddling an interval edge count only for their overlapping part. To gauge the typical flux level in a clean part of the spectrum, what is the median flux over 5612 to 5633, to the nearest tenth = 8.7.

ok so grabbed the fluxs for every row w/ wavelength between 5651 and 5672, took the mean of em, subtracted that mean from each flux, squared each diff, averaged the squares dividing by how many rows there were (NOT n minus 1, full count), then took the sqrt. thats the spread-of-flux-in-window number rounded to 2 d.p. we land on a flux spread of 0.44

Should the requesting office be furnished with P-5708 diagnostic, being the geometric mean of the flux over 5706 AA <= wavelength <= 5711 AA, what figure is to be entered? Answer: 10.0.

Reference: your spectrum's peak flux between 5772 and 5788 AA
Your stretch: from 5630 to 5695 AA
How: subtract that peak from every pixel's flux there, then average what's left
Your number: -1.5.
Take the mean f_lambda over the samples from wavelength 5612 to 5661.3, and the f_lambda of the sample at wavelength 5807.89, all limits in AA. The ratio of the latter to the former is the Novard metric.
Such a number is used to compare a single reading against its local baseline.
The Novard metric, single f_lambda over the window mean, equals 1.15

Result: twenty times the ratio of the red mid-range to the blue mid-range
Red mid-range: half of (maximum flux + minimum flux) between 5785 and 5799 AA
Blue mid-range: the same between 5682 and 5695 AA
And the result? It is 22.4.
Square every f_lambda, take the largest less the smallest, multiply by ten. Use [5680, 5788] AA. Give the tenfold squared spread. 613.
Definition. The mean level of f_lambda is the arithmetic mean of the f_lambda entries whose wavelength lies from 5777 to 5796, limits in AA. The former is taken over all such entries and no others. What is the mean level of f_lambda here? 10.5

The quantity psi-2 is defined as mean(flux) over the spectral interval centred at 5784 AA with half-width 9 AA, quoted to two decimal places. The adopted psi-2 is 10.43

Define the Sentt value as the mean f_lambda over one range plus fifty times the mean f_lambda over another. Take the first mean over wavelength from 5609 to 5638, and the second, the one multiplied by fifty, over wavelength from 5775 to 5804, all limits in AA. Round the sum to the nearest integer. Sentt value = 555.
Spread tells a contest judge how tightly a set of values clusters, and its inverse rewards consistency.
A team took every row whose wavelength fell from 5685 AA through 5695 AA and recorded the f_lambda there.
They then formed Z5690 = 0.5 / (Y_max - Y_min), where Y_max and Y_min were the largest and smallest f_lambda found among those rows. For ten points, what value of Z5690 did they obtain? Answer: 0.27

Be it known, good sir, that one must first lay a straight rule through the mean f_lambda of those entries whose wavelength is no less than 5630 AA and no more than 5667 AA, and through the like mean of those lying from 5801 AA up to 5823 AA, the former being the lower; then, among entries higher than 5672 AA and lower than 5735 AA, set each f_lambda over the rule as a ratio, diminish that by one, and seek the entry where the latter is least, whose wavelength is 5688.77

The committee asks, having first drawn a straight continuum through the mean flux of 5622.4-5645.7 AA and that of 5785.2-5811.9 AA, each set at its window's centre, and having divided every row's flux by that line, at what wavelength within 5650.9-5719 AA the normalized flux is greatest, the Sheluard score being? 5686.15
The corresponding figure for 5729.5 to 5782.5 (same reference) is 5751.99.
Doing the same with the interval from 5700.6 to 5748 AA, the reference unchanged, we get 5722.93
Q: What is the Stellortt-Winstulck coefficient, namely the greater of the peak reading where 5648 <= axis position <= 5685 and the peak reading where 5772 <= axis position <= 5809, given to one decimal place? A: 13.4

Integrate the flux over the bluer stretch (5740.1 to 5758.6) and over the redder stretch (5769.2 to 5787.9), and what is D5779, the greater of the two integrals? 204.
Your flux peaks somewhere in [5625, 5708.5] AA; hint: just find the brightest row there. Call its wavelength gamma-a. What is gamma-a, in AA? 5686.15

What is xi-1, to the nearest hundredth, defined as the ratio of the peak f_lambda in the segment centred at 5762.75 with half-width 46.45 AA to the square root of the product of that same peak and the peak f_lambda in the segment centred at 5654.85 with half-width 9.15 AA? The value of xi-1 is 1.17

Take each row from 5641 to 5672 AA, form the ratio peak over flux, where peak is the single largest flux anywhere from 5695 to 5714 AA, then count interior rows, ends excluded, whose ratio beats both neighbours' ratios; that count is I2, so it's 3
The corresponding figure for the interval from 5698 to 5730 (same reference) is 3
